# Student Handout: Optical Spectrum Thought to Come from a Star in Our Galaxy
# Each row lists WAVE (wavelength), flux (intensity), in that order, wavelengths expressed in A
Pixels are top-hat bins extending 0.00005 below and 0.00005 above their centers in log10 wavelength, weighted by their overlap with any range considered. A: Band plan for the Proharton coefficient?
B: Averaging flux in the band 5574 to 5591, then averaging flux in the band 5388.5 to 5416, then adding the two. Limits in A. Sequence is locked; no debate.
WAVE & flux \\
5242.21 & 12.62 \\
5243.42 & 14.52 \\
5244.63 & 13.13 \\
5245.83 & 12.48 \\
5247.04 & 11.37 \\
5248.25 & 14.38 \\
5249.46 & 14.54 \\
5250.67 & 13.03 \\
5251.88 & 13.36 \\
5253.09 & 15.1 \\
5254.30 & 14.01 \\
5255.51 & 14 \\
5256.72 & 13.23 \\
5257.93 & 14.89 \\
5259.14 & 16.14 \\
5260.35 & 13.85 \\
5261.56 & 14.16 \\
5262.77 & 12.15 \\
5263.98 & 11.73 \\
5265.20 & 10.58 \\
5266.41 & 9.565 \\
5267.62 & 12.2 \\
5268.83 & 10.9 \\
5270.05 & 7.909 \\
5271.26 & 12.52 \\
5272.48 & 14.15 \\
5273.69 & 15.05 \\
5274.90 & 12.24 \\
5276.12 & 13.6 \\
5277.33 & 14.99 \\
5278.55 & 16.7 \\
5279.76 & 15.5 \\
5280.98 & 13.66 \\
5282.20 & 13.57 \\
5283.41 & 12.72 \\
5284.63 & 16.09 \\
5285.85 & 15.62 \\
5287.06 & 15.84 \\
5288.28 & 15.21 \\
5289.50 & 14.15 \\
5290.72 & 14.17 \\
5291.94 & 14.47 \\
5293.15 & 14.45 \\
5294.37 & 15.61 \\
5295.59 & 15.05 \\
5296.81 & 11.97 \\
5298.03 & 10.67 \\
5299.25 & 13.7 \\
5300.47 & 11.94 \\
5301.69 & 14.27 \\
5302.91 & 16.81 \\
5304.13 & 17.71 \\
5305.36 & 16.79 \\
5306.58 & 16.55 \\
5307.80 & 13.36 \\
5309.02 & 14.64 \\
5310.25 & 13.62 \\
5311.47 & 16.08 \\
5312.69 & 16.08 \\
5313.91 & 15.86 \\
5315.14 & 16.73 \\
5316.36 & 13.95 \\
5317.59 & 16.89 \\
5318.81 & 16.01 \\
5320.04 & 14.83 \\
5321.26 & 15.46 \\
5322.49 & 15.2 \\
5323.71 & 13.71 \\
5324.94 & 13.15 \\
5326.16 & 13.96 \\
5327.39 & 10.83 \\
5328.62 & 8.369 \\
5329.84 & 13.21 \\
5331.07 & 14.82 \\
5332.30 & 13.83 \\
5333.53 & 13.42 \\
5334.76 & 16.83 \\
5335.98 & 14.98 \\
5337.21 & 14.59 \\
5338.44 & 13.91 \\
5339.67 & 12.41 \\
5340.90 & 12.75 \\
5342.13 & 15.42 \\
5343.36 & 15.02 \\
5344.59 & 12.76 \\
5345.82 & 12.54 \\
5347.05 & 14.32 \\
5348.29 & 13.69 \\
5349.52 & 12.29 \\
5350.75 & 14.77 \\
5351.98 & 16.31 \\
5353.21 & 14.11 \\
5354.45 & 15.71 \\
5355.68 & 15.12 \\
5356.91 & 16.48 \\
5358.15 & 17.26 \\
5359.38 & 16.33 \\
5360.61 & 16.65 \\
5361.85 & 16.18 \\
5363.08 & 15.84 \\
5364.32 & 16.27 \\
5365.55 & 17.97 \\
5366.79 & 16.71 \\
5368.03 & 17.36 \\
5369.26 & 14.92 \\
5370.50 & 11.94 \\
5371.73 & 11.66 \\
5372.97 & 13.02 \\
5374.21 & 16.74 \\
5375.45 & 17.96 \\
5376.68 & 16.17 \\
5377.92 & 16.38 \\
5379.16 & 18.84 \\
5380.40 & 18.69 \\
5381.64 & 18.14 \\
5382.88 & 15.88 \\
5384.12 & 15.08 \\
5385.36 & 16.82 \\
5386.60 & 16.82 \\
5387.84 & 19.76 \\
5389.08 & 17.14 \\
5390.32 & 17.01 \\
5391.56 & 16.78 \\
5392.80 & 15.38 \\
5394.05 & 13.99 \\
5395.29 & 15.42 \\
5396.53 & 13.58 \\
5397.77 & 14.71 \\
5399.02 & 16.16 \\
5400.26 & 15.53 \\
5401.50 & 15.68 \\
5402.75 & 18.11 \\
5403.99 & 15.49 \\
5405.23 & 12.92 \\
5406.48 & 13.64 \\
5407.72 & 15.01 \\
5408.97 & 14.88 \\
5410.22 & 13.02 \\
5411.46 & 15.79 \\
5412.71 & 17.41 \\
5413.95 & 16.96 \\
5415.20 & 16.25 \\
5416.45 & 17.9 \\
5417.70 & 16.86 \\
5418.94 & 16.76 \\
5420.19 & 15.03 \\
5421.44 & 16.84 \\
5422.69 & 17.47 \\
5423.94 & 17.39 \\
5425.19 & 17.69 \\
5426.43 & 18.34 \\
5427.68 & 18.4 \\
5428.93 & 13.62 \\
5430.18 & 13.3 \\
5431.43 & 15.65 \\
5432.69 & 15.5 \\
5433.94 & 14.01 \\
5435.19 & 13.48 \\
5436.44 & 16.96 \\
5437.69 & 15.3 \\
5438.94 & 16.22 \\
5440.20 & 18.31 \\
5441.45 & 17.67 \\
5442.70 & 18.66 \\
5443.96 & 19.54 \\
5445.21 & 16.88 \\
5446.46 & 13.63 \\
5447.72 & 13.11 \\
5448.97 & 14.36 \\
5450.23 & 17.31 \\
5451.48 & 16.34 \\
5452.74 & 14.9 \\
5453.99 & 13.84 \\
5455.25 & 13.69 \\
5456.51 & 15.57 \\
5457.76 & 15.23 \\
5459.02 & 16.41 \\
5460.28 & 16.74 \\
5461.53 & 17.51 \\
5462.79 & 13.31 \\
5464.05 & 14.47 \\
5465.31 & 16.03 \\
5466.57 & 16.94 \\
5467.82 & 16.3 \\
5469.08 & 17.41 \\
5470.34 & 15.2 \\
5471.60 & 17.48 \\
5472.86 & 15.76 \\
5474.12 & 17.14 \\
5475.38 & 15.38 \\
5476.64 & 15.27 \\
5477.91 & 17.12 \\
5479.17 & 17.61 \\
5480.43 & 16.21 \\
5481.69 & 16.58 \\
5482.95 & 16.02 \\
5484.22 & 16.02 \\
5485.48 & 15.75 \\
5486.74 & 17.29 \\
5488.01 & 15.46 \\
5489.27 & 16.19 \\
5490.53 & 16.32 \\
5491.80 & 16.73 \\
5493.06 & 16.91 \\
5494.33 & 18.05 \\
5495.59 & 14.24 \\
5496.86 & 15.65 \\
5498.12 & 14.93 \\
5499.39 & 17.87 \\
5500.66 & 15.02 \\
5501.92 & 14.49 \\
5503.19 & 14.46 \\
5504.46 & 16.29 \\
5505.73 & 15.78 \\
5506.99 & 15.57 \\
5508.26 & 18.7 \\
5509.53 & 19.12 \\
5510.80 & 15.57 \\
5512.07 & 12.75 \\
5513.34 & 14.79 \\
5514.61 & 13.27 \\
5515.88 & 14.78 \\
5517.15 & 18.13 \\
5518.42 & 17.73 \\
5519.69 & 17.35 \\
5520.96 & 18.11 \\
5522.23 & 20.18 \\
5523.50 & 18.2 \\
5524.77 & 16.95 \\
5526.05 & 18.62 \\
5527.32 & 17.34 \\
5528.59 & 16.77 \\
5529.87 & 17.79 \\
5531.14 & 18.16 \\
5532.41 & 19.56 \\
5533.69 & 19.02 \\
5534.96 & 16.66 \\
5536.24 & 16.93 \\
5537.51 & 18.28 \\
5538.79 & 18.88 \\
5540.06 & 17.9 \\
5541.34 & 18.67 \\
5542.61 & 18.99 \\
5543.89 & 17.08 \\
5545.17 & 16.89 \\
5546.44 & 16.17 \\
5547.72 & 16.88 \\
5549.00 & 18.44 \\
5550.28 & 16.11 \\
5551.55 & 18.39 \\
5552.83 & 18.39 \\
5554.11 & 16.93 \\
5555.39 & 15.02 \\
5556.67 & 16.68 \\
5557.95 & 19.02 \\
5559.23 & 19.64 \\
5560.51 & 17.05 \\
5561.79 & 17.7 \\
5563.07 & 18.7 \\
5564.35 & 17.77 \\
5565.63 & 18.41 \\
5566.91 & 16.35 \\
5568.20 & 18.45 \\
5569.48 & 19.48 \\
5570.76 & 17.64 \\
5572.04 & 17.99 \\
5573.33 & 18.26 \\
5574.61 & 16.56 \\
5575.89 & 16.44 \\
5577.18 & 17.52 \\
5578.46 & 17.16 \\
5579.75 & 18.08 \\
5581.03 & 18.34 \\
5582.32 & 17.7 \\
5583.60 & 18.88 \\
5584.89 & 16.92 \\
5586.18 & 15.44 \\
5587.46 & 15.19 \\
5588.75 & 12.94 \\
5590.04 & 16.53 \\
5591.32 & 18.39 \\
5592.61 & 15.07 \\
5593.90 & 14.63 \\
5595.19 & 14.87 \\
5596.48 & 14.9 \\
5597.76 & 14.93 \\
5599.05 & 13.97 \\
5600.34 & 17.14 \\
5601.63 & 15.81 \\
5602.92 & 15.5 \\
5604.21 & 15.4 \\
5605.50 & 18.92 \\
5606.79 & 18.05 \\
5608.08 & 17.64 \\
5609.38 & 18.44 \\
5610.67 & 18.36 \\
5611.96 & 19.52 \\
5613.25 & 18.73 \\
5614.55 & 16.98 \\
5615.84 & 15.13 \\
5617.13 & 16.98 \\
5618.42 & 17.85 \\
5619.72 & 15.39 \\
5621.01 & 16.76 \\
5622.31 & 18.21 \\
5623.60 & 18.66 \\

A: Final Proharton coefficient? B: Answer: 32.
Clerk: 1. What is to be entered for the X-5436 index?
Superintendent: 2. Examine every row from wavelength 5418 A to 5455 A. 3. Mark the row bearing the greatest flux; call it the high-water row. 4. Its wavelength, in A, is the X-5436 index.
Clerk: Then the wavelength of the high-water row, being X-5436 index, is 5443.96 A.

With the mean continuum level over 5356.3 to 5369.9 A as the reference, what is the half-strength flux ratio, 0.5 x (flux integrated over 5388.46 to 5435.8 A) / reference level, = 23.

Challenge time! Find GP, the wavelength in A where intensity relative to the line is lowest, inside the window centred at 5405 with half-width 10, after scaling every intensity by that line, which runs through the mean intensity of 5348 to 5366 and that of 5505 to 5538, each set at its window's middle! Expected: 5405.23 A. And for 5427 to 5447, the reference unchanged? 5430.18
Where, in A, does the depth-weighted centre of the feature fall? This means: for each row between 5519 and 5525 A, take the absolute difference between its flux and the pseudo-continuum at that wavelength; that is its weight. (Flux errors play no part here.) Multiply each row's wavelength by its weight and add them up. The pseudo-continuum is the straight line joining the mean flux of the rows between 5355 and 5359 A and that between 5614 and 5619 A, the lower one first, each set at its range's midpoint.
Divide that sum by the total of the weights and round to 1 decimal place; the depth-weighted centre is 5522.1 A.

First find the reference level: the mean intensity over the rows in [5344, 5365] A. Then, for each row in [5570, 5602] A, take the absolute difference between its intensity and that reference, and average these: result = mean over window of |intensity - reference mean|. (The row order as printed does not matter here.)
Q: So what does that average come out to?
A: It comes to 1.7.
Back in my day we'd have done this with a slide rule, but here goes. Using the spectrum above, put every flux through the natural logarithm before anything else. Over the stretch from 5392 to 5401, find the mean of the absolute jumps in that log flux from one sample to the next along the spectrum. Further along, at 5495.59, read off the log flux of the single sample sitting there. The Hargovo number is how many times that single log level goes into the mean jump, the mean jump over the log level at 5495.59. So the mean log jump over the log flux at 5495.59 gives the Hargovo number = 0.0334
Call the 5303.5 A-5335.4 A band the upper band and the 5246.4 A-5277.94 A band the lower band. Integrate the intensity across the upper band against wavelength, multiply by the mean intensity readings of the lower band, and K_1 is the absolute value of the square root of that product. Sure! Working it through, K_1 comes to 78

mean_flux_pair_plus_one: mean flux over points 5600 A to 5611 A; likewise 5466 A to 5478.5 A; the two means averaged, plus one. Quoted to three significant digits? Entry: 17.8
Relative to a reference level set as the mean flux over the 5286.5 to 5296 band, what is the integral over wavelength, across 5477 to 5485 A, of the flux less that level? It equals 13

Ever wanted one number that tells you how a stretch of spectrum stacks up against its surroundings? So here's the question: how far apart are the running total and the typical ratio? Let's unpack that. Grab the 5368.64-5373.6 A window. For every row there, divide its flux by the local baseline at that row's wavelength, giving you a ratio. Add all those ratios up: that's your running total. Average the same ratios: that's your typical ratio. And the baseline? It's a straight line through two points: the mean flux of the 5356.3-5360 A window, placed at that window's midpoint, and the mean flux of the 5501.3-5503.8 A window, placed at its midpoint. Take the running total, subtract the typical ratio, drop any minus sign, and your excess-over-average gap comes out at 2.3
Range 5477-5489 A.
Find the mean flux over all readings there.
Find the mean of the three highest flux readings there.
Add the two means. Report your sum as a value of 34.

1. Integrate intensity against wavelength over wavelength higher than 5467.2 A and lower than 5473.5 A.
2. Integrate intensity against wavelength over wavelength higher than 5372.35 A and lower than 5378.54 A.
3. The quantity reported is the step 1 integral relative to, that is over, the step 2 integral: 1.04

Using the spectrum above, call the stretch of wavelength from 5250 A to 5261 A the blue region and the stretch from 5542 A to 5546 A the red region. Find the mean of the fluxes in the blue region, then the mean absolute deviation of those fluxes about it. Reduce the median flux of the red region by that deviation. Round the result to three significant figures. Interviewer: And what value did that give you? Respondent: 16.3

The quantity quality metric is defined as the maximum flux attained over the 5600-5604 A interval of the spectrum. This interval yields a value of 17.14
